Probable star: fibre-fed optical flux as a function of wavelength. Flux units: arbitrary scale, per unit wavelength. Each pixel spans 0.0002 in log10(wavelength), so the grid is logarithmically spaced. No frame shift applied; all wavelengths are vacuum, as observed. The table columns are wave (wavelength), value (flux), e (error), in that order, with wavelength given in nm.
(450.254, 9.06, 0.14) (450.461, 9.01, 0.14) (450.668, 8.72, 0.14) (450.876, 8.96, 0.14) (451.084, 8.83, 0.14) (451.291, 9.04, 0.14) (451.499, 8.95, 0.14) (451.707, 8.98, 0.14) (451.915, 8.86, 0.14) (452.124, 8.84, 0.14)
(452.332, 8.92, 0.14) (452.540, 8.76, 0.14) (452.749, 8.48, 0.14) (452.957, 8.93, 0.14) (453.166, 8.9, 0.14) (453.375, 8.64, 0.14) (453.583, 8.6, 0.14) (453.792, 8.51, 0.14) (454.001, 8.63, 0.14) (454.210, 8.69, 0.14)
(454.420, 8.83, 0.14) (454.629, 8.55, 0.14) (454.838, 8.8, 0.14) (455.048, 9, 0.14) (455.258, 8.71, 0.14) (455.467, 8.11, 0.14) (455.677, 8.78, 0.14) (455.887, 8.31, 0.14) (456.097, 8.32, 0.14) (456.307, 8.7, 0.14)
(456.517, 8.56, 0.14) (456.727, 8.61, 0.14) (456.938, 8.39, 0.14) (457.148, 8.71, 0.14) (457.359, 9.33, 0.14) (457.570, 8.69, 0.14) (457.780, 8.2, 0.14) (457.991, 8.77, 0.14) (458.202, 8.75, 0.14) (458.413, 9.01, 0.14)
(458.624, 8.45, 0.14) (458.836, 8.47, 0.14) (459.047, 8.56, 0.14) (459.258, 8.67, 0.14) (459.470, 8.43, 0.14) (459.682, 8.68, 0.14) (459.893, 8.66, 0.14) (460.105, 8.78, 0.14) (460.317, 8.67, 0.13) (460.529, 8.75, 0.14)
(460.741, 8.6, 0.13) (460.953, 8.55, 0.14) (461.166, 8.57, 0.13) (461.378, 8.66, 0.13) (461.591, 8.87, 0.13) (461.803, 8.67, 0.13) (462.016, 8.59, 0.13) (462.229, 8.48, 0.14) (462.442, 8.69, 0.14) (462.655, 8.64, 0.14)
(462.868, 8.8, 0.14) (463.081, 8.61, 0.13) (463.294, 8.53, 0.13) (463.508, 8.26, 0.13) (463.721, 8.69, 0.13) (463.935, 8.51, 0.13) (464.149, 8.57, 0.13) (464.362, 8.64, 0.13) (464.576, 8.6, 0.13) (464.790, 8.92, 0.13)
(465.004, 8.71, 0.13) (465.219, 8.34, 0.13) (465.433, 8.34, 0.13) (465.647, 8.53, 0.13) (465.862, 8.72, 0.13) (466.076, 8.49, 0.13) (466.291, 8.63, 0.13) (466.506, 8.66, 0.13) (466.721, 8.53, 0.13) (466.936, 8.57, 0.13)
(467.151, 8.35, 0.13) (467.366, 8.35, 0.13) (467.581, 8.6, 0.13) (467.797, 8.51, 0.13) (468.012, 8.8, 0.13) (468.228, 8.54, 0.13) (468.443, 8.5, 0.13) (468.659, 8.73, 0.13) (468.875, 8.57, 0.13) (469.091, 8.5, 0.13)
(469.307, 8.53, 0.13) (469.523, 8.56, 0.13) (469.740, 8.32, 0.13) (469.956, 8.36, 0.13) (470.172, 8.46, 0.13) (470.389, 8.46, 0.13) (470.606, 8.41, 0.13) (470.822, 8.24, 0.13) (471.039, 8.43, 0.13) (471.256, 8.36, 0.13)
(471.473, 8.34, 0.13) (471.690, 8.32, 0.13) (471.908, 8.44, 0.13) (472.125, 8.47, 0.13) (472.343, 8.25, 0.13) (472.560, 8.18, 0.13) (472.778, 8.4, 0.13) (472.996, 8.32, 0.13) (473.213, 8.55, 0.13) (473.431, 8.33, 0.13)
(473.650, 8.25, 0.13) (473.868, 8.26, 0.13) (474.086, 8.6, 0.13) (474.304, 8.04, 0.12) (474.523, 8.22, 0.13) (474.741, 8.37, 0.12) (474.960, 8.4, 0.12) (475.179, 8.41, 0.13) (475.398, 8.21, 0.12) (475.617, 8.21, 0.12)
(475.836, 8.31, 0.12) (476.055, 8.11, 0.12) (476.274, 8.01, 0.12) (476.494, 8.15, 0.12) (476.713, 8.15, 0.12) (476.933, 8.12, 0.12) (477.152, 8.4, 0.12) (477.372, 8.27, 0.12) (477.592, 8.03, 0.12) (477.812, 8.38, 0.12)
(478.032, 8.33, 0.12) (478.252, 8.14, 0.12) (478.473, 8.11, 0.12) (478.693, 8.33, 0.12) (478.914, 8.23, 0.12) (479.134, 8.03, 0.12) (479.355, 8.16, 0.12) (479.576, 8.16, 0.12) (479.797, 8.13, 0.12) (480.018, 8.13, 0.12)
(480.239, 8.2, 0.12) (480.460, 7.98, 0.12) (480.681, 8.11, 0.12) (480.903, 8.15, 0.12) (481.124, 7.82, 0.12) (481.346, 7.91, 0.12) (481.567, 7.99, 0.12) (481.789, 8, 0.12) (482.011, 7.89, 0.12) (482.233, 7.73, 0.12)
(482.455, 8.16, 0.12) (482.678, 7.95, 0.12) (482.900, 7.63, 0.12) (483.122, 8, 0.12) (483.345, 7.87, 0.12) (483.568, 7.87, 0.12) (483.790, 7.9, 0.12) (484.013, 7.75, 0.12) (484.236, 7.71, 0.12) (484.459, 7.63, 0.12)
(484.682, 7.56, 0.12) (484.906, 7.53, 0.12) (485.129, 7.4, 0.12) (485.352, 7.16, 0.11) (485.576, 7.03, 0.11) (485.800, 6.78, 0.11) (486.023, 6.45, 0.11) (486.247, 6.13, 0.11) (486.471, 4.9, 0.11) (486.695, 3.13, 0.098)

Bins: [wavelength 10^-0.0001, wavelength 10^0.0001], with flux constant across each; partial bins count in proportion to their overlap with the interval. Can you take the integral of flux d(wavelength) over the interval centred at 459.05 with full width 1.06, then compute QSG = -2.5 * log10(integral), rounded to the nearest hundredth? -2.39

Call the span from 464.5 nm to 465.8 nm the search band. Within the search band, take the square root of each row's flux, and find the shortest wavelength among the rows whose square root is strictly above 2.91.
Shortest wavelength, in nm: 464.576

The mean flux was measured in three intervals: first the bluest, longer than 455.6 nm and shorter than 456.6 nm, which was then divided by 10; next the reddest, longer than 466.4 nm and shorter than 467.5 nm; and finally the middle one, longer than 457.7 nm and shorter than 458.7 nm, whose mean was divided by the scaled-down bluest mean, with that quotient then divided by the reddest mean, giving 1.19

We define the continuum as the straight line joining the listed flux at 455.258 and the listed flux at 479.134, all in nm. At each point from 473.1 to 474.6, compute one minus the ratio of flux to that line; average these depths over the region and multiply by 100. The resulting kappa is -1.7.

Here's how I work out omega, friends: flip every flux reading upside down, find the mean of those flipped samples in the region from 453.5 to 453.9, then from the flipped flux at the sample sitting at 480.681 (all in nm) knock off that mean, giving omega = 0.0064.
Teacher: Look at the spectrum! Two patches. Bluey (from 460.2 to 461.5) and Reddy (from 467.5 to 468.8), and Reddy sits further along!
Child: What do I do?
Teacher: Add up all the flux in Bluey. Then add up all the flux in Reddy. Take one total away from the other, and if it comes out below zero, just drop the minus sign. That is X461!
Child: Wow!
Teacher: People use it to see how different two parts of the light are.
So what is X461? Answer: 0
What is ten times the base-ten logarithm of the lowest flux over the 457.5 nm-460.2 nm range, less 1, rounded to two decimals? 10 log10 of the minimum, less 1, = 8.14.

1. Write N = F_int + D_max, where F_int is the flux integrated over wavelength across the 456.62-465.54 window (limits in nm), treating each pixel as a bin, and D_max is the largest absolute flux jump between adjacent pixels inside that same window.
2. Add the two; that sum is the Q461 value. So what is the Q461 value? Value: 78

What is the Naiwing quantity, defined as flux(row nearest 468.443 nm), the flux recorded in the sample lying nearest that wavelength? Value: 8.5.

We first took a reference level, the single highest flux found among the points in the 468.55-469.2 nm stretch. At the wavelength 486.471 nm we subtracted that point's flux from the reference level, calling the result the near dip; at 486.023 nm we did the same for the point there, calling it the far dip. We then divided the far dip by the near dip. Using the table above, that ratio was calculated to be 0.60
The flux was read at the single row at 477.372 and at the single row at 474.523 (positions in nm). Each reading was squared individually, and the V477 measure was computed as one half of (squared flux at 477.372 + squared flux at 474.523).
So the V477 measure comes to 68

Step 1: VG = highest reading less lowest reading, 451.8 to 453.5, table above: 0.45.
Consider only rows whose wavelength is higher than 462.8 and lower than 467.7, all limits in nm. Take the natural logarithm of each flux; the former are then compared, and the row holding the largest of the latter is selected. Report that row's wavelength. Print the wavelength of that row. 464.790 nm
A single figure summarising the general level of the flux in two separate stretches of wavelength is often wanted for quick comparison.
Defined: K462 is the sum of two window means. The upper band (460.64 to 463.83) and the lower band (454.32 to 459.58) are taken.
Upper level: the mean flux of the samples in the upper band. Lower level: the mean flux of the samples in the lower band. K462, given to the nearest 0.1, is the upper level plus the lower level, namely 17.2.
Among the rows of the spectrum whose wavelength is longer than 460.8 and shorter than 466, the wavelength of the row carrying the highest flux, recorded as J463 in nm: 464.790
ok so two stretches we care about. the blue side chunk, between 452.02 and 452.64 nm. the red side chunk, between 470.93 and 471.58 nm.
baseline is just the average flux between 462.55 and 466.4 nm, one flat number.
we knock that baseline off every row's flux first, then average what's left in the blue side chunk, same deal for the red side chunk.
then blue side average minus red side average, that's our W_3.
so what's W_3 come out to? 0.46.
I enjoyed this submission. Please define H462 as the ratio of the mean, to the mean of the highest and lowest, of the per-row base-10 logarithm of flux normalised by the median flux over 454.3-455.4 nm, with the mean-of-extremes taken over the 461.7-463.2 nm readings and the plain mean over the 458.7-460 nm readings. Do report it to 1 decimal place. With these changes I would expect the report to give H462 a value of 1.4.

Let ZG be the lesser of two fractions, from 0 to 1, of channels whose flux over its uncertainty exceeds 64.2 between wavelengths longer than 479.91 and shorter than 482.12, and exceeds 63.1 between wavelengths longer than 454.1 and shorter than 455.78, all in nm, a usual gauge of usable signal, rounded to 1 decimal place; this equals 0.1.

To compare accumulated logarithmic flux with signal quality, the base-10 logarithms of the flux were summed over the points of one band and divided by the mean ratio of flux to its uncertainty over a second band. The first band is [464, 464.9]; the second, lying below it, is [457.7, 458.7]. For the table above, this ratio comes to 0.061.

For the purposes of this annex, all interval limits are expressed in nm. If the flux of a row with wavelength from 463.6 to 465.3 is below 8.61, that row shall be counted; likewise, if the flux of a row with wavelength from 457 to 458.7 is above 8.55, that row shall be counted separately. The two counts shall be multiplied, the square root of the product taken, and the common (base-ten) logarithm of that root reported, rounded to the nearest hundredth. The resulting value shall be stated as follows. 0.69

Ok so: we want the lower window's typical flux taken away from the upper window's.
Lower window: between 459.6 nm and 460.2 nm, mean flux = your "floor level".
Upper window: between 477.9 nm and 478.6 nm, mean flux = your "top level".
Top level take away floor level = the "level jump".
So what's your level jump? -0.51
